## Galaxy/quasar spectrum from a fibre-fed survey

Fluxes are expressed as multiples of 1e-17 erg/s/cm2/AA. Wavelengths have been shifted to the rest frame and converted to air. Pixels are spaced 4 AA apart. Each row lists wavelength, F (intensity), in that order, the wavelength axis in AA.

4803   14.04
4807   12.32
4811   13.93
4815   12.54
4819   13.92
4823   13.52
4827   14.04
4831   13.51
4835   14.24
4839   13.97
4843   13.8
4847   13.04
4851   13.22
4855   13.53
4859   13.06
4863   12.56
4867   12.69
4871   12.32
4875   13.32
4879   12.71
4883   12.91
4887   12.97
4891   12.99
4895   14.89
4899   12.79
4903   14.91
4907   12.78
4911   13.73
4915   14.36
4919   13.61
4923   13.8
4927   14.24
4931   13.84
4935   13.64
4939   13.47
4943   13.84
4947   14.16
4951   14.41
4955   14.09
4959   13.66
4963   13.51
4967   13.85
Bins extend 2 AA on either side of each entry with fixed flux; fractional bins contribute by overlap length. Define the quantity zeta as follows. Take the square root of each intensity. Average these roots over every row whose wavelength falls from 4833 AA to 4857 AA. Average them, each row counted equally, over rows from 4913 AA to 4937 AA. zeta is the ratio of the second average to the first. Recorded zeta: 1.01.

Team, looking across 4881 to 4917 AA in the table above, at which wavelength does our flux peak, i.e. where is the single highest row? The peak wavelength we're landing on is 4903 AA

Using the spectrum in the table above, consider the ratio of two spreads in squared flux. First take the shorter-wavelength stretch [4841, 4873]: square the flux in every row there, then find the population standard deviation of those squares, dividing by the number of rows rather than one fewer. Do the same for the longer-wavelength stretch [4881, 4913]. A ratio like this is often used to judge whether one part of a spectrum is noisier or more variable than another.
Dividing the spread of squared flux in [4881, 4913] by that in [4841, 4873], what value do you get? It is 2.0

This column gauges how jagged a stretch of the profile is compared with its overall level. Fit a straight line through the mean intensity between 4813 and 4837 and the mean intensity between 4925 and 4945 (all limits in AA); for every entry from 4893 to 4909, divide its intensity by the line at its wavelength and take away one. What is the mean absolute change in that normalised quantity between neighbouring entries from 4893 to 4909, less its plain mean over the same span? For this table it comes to 0.15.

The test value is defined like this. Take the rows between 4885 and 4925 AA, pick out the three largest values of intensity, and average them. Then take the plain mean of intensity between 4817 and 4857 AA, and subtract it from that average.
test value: 1.0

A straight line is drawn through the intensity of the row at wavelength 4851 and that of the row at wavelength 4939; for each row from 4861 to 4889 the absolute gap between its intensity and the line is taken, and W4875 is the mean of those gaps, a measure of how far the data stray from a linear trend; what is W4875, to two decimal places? 0.51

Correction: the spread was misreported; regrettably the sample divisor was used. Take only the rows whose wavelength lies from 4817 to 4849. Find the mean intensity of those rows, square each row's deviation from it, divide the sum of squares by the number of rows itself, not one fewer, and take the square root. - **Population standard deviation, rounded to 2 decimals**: 0.36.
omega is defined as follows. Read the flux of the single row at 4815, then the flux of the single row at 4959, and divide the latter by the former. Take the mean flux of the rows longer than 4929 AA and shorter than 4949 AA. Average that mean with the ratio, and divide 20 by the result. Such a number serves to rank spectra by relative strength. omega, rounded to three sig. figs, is 2.69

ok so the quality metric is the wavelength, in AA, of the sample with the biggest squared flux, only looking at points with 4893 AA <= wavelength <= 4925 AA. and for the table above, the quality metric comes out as 4903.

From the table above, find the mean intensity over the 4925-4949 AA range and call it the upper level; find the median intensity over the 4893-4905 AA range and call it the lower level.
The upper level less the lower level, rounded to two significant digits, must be -1.0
